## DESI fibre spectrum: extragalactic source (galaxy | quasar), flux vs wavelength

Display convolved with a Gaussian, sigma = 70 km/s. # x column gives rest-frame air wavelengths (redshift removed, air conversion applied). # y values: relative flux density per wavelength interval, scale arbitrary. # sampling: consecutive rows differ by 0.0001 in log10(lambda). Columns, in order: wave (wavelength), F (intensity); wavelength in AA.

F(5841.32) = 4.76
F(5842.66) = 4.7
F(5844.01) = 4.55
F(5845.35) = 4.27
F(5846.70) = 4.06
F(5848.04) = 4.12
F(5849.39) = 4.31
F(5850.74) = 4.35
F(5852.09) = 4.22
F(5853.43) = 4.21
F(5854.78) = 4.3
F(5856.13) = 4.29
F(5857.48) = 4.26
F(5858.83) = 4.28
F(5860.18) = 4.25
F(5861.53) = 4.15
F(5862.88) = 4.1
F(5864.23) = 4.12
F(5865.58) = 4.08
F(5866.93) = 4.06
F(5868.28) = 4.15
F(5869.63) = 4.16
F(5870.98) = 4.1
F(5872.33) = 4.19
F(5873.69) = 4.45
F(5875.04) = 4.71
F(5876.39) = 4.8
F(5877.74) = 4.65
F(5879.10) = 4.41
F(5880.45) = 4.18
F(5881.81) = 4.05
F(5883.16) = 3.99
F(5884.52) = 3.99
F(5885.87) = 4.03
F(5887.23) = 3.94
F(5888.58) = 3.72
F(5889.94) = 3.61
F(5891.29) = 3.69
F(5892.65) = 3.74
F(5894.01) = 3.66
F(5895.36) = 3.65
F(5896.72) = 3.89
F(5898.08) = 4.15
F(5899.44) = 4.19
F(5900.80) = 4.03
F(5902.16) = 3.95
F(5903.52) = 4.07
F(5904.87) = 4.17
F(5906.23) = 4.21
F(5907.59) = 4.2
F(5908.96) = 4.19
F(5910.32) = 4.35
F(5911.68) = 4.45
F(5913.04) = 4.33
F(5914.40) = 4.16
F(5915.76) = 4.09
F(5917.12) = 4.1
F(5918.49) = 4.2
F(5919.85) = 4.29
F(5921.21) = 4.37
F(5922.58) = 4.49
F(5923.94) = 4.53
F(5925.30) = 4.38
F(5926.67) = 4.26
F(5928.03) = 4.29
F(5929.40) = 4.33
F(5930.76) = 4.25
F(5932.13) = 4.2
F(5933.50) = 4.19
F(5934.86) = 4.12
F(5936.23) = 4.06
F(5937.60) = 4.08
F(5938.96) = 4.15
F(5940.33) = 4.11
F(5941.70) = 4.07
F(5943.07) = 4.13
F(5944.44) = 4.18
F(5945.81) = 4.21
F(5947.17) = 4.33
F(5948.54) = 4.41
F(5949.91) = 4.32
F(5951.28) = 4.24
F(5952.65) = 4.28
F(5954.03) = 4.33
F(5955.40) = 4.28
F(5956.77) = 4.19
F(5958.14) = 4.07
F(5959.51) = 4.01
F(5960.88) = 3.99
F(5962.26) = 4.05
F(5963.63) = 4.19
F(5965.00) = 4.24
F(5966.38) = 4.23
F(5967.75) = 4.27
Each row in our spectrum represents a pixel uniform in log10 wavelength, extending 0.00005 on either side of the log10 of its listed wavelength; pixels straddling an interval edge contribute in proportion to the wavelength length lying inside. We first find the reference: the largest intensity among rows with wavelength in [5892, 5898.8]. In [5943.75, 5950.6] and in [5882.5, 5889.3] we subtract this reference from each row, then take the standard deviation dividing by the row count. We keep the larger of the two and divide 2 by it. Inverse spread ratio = 18.1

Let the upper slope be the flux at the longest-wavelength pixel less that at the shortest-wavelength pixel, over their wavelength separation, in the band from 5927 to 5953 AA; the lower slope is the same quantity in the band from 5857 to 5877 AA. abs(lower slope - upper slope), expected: 0.029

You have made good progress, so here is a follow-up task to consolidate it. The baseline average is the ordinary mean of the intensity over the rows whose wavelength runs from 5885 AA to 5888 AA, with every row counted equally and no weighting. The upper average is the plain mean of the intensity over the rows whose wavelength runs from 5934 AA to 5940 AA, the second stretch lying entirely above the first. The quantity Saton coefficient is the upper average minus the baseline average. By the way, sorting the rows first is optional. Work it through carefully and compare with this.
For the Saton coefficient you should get 0.12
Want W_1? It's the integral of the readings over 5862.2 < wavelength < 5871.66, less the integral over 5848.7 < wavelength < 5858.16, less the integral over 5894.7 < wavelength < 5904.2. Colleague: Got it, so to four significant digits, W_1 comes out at -39.43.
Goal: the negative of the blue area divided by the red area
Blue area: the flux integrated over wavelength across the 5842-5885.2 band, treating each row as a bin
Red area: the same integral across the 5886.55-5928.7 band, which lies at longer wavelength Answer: -1.1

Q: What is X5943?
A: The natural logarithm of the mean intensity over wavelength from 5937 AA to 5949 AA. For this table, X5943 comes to 1.43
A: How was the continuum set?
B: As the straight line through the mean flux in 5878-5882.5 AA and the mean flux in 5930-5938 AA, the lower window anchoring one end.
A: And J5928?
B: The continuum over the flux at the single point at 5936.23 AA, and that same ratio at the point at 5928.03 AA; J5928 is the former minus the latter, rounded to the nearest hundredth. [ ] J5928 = 0.05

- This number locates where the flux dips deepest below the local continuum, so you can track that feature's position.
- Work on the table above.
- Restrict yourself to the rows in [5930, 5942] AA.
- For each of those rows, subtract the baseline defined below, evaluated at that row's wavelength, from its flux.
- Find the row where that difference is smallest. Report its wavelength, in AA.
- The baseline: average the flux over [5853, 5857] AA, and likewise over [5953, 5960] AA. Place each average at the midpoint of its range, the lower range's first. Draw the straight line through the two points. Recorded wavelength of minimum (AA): 5936.23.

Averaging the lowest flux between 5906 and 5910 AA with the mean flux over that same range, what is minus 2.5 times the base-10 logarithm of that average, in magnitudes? -1.557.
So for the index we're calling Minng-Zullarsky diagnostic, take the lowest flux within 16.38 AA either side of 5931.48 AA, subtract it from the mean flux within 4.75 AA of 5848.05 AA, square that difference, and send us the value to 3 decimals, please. 0.044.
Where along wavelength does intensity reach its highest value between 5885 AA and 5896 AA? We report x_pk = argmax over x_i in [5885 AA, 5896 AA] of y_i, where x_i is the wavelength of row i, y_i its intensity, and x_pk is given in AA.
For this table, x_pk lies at 5885.87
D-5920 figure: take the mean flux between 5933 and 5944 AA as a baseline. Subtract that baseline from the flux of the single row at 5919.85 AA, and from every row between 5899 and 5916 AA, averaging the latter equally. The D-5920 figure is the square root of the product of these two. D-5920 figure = 0.11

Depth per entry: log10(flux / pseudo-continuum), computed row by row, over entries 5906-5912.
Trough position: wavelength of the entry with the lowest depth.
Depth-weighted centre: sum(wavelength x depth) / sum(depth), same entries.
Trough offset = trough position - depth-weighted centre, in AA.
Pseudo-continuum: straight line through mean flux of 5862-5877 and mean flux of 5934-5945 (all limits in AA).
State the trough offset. -1.8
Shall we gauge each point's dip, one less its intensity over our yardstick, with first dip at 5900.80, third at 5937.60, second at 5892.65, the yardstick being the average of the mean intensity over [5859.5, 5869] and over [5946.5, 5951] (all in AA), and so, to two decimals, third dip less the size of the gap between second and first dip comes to -0.03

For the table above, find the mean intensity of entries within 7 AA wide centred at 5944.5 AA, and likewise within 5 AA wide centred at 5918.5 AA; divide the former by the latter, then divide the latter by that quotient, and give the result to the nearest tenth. 4.2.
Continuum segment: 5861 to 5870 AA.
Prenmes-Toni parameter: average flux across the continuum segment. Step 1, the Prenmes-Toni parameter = 4.12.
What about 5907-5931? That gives 4.29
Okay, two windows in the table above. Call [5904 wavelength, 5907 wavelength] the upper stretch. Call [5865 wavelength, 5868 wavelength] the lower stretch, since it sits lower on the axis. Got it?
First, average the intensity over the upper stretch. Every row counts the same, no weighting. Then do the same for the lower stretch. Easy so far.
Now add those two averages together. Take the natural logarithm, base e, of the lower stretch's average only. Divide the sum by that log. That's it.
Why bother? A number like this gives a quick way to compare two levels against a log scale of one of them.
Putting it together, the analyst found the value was 5.88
